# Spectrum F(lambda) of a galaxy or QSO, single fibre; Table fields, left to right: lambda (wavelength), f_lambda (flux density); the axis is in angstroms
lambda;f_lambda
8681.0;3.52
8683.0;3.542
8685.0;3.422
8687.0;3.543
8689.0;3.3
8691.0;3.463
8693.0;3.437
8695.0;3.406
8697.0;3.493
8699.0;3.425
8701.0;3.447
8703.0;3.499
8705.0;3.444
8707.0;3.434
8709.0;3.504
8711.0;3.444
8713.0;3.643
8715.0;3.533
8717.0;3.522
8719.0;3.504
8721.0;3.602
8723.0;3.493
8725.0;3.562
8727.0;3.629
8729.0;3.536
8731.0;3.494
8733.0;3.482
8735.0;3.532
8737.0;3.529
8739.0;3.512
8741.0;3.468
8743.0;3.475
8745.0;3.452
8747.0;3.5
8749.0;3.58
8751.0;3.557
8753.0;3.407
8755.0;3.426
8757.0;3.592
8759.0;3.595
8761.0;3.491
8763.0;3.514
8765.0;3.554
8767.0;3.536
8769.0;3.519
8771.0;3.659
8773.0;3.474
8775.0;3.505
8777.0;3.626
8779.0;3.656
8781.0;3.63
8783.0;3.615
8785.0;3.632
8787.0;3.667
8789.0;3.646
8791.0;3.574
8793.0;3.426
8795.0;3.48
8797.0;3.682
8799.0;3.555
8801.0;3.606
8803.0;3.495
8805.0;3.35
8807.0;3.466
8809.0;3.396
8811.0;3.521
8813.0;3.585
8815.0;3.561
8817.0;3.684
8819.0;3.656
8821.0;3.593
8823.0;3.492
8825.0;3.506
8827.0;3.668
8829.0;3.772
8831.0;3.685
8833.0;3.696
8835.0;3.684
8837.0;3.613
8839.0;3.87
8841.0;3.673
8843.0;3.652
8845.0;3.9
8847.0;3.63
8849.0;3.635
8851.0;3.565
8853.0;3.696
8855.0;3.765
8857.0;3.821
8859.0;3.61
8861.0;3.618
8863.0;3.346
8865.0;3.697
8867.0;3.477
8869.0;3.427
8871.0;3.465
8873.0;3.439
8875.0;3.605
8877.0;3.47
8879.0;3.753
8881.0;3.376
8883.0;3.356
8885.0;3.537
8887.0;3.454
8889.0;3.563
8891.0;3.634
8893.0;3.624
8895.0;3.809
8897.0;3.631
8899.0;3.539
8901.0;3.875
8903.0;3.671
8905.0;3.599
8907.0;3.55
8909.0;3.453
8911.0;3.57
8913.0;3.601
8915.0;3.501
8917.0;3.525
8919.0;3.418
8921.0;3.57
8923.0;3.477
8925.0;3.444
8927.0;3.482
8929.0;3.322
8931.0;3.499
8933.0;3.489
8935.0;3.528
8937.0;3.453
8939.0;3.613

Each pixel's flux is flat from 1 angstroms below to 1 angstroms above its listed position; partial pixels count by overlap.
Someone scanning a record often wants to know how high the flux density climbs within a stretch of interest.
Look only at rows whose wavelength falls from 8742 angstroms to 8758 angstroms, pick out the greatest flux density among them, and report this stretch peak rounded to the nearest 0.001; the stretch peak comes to 3.592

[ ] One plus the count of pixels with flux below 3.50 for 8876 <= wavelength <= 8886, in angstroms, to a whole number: 4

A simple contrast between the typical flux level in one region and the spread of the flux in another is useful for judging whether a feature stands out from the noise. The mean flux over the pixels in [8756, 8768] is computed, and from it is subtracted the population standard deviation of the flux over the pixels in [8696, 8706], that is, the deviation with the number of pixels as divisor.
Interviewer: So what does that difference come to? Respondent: 3.52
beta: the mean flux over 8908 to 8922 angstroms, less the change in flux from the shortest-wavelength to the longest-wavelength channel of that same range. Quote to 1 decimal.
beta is 3.4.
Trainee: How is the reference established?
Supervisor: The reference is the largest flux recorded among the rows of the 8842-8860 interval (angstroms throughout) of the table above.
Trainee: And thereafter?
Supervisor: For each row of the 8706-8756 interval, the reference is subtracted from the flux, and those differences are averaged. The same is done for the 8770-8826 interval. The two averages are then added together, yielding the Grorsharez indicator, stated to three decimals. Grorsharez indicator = -0.725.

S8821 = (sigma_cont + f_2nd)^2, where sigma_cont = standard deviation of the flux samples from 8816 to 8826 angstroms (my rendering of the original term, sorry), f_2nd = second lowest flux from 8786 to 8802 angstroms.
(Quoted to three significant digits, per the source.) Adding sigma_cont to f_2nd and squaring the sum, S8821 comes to 12.7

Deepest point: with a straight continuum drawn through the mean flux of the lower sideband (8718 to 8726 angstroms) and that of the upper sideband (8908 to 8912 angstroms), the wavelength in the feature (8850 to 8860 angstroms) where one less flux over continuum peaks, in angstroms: 8851.0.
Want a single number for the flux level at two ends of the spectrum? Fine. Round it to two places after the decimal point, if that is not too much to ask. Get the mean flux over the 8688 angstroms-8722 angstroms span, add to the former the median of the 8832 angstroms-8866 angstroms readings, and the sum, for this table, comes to 7.15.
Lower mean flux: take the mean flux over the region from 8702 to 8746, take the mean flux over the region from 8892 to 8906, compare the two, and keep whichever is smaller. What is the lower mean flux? 3.51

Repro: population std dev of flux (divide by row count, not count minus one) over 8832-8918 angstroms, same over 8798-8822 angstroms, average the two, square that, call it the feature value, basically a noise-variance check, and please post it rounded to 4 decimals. 0.0133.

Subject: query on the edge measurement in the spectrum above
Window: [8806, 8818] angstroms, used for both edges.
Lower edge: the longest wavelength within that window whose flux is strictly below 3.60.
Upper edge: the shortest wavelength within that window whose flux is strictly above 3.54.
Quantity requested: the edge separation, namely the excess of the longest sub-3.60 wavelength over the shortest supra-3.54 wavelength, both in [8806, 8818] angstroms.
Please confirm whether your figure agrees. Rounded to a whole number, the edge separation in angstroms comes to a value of 2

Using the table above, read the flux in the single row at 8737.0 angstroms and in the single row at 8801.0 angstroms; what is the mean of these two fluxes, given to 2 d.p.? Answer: 3.57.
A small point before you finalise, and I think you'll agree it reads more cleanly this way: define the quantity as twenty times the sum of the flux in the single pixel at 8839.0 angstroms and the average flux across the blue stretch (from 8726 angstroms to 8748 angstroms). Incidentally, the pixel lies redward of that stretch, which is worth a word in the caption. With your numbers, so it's 148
